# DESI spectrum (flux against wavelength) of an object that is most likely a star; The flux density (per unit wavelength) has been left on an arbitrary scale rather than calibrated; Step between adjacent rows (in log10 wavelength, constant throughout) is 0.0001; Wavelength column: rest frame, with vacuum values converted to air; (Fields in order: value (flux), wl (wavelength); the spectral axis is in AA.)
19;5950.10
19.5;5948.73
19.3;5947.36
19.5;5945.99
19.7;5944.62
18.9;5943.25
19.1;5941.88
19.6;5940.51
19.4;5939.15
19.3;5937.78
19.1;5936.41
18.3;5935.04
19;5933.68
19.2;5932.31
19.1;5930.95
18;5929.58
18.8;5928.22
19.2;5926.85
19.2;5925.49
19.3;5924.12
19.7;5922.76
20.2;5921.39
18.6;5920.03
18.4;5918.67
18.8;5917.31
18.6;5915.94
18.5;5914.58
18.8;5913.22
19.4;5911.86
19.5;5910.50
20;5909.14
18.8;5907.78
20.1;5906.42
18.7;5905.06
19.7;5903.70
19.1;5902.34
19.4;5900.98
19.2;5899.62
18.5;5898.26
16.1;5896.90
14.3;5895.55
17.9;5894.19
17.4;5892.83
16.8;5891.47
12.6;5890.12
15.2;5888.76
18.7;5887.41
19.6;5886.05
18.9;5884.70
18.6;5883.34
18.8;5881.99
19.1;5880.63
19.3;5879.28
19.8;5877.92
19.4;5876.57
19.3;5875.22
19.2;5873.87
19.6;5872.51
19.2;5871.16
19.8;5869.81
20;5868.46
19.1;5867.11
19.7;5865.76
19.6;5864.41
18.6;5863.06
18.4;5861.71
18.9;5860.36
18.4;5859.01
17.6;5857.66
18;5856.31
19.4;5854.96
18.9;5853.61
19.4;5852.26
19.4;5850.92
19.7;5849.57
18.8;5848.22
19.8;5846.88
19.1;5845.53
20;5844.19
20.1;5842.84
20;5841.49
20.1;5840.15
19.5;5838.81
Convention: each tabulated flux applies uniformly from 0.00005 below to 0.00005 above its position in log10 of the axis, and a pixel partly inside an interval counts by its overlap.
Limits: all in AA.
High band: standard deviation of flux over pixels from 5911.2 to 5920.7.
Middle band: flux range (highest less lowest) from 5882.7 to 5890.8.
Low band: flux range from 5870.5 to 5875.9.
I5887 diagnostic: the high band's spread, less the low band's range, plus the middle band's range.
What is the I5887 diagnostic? 6.9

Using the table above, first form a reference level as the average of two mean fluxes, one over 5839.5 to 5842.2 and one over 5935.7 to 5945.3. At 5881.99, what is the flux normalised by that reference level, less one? -0.044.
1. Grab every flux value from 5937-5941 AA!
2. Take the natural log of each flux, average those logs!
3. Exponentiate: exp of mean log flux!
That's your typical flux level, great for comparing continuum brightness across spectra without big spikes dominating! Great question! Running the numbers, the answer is 19.4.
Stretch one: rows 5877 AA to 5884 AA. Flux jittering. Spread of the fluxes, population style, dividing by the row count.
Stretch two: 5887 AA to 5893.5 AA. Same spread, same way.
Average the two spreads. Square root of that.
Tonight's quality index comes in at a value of 1.1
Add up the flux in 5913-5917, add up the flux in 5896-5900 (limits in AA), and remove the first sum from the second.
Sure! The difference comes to -2.1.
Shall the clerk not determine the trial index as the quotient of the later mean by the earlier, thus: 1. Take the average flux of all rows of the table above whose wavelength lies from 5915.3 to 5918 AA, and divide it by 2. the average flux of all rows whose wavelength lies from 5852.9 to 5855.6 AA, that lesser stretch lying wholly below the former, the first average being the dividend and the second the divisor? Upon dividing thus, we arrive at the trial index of 0.98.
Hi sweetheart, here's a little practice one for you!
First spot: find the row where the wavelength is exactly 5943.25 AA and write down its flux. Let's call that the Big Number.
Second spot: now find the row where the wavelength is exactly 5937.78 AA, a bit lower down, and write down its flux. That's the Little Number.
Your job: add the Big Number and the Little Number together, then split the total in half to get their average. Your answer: 19.1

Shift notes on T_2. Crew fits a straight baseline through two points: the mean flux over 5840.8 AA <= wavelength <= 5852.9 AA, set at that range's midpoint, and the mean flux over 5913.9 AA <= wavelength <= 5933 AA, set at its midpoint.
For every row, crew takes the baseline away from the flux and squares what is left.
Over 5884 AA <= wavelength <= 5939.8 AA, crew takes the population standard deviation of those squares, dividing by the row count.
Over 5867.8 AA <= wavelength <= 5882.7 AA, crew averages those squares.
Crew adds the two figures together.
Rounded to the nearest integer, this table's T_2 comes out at 8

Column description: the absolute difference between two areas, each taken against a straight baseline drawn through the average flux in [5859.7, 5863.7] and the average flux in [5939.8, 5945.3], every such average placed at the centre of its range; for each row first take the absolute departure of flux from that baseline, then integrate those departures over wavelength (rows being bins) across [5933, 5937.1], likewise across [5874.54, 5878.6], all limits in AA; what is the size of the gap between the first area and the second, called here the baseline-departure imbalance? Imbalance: 1.1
